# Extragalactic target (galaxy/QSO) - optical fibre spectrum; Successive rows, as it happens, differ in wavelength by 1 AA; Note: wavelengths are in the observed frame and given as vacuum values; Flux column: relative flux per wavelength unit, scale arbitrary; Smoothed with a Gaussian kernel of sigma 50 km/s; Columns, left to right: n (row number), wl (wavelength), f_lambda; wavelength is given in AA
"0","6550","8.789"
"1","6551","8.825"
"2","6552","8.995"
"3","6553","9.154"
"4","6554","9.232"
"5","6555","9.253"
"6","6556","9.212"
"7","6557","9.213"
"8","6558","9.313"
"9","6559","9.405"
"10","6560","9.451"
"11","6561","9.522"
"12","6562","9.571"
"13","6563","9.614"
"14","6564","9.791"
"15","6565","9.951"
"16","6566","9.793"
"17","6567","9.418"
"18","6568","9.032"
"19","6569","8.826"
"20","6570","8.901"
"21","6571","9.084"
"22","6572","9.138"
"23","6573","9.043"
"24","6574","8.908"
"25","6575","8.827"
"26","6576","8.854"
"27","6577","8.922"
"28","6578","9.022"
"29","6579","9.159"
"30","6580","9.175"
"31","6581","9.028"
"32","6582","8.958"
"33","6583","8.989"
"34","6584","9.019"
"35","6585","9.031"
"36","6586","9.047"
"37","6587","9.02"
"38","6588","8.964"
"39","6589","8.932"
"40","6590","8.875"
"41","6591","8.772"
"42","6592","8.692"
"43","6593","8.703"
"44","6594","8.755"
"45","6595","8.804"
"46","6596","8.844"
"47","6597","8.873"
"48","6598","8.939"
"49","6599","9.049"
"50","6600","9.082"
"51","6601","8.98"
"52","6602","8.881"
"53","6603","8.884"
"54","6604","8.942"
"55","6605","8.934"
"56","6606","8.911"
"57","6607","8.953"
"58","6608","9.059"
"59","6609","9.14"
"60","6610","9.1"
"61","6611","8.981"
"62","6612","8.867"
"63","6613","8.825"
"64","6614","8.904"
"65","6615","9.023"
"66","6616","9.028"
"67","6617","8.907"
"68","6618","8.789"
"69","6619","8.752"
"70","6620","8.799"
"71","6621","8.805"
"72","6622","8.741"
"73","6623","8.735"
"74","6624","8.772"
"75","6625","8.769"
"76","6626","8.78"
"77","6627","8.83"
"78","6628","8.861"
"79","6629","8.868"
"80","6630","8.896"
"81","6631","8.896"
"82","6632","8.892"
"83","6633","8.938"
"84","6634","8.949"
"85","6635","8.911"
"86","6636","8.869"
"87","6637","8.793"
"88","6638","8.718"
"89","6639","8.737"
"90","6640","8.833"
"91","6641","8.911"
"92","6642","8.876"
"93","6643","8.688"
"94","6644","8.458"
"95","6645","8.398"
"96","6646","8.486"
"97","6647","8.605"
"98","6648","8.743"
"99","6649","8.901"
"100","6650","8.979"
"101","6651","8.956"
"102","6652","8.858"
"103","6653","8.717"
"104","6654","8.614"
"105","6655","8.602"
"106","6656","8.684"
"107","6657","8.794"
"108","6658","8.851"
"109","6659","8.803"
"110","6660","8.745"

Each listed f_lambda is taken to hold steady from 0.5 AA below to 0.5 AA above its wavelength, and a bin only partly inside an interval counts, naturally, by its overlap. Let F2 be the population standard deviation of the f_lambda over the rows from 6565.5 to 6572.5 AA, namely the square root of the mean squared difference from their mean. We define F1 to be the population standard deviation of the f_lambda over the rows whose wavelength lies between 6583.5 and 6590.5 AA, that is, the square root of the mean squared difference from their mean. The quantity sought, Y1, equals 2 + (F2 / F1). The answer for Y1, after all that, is 7.3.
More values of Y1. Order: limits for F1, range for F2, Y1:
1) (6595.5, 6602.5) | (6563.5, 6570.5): 7.1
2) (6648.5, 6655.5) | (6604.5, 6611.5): 2.6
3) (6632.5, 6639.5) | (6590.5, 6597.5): 2.7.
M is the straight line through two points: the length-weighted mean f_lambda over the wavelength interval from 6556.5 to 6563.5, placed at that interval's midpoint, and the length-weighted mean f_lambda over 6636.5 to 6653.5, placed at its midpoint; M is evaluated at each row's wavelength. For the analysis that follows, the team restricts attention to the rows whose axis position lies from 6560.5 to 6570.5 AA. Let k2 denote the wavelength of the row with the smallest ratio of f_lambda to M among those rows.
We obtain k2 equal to 6569 AA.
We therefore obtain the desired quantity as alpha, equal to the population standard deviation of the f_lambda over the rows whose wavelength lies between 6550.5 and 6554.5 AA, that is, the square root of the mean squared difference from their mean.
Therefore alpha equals 0.16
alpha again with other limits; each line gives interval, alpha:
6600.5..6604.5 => 0.04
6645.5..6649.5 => 0.15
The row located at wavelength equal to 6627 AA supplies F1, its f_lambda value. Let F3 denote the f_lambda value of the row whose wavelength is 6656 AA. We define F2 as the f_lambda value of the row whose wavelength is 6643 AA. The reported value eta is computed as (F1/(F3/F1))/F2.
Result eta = 1.03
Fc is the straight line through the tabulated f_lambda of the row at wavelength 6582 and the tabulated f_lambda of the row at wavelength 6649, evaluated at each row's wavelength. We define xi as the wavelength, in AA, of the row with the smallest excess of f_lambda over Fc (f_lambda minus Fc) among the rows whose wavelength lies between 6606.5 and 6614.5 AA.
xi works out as 6613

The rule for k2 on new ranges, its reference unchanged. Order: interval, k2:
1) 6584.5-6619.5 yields 6592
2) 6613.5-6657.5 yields 6645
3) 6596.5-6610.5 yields 6597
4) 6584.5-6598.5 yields 6592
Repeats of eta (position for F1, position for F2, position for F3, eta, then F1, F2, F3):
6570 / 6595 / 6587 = 1.00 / 8.901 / 8.804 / 9.02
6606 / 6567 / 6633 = 0.94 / 8.911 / 9.418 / 8.938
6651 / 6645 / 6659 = 1.08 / 8.956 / 8.398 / 8.803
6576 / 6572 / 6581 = 0.95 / 8.854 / 9.138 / 9.028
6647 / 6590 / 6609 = 0.91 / 8.605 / 8.875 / 9.14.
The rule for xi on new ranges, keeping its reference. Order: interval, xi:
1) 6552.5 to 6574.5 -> 6569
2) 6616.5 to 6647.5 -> 6645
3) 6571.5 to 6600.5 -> 6592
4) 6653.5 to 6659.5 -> 6655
